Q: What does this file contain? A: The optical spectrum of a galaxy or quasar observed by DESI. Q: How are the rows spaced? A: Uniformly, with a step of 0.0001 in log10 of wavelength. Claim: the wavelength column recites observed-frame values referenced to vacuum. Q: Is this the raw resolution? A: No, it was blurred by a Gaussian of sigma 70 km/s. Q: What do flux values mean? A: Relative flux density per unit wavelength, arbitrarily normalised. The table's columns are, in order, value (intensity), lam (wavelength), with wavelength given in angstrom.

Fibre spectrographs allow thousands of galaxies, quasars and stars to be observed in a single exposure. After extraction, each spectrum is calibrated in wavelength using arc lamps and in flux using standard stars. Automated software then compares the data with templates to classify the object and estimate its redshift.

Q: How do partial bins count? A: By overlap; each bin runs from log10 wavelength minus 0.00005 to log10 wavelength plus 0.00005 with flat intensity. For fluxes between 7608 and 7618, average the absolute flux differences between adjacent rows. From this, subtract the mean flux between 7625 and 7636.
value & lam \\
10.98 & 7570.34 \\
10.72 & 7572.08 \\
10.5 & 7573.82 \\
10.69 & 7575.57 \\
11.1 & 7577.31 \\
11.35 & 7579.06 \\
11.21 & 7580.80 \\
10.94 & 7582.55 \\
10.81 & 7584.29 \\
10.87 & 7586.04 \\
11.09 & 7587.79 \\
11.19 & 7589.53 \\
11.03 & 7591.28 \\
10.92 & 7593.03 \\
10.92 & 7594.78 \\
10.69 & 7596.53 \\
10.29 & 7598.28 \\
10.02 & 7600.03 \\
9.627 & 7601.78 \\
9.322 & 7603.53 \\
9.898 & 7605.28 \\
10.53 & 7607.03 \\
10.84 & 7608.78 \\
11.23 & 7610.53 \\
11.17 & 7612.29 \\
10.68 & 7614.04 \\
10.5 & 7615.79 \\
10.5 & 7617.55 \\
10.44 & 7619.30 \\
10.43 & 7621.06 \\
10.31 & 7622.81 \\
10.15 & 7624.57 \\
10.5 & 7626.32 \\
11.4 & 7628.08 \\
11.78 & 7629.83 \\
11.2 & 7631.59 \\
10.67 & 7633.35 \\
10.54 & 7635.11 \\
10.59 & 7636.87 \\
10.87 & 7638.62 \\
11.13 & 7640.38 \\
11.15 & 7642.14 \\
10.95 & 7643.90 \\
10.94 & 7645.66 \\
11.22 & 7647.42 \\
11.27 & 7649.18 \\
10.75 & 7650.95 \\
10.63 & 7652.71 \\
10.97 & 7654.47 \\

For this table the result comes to -10.8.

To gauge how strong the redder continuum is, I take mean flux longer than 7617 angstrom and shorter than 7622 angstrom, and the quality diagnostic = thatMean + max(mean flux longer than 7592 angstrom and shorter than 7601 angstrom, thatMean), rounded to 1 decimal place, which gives 21.0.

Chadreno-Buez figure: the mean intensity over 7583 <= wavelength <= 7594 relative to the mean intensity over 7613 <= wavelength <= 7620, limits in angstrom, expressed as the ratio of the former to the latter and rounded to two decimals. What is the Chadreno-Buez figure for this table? 1.04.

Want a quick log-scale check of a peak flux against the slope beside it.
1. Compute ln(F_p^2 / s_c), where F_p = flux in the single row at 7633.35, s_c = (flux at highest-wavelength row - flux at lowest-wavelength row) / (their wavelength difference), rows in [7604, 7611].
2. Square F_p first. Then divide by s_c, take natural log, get 6.11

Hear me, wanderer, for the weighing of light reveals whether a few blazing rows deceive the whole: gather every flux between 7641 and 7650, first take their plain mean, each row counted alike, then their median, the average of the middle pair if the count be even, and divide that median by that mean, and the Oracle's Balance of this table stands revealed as 1.004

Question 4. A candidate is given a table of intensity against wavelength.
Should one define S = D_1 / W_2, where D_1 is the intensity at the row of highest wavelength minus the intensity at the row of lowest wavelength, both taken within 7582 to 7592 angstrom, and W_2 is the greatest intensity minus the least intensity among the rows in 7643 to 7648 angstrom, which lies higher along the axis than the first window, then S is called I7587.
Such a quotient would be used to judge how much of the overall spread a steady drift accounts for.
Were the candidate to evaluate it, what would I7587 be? 0.3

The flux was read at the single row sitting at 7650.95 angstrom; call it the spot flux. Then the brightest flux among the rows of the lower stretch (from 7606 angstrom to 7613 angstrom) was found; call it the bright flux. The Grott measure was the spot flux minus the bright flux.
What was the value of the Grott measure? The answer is -0.5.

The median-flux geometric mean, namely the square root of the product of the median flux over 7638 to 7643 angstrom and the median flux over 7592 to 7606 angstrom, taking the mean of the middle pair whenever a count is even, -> 10.6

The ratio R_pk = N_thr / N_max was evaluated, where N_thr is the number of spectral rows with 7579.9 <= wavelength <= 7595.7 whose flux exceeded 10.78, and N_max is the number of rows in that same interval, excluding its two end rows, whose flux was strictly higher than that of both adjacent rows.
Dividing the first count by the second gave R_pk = 9.0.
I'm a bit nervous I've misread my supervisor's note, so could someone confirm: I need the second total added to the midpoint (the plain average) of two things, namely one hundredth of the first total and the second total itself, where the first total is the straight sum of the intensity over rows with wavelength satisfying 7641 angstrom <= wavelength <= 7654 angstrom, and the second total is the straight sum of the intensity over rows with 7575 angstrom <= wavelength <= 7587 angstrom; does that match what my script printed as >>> 116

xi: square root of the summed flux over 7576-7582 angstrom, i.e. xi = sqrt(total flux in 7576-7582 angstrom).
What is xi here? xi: 5.80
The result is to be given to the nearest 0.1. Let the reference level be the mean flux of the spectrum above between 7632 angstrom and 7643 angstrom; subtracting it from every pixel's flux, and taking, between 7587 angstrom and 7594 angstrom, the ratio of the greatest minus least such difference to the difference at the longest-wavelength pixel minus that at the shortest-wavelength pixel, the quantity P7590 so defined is -1.6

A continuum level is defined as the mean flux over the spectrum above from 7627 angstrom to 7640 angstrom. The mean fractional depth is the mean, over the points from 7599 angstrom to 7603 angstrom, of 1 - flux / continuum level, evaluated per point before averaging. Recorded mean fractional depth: 0.11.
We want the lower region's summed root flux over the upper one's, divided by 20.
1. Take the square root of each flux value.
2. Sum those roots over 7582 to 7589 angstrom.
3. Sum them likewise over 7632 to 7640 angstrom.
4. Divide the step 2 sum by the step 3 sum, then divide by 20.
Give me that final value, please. 0.0506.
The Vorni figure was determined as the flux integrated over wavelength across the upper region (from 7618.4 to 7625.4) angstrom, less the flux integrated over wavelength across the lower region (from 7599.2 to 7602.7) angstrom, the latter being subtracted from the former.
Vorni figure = 38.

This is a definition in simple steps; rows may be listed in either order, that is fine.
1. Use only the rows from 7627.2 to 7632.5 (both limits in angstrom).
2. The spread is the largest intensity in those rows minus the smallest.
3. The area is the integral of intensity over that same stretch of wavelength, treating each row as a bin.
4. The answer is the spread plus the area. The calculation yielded 61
